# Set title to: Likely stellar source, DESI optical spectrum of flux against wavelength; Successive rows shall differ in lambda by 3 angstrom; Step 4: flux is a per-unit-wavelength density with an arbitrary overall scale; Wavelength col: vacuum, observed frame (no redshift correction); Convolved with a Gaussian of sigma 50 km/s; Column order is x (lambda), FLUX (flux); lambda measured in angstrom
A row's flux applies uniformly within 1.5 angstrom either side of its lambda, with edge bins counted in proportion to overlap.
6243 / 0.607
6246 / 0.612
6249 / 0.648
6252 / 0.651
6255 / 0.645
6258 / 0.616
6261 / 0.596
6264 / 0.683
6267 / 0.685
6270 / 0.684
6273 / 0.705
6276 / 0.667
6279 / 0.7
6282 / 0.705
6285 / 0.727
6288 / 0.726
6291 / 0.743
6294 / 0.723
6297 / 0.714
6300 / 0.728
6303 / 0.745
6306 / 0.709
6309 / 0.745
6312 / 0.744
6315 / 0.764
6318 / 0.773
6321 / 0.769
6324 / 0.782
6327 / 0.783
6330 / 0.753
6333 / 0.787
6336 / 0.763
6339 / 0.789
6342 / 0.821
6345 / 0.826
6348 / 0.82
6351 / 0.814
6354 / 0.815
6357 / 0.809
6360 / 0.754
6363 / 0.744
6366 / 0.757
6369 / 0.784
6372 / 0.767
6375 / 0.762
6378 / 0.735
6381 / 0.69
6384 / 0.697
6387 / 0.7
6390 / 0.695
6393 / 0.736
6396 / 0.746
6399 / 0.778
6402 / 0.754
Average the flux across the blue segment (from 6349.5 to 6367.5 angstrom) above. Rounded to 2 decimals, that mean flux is 0.78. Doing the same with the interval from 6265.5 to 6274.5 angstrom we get 0.69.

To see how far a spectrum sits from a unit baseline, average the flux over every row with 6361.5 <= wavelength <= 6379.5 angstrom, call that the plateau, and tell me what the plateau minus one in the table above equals -0.24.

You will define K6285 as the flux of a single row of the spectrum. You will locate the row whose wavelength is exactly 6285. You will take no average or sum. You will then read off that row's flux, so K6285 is 0.727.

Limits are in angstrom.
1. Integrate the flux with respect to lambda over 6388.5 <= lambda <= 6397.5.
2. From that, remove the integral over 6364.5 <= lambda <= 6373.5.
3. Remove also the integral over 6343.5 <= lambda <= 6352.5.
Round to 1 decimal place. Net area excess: -7.8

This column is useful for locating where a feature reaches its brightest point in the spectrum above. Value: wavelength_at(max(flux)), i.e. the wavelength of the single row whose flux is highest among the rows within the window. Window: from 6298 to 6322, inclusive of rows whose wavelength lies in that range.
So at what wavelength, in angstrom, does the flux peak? 6318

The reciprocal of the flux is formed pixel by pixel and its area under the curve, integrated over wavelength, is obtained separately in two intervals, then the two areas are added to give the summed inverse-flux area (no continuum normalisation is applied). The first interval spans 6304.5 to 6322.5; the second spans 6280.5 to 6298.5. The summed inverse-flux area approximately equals 48.9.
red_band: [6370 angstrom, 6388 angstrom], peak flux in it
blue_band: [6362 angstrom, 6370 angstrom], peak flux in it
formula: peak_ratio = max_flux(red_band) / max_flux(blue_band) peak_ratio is 0.978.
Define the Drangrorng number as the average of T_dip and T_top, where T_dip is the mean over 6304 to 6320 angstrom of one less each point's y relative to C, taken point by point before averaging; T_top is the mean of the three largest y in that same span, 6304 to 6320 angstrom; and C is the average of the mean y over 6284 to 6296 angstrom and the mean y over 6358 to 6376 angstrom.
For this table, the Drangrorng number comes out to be 0.379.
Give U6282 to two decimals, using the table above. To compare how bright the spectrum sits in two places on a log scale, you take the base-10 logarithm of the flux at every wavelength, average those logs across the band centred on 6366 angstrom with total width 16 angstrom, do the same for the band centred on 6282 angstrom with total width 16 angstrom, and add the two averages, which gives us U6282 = -0.27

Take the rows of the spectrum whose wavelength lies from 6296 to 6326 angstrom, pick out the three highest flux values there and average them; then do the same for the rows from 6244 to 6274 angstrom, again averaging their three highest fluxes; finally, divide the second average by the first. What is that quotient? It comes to 0.89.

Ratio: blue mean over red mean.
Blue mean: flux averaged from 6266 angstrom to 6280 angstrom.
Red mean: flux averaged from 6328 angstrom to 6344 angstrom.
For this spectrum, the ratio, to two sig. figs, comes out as 0.88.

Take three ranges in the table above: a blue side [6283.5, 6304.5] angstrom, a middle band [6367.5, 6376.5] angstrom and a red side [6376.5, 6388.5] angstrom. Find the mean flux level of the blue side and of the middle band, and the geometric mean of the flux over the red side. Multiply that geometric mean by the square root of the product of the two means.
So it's 0.53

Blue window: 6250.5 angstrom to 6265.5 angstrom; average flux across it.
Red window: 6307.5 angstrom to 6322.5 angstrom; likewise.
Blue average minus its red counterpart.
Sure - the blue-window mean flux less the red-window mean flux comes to -0.121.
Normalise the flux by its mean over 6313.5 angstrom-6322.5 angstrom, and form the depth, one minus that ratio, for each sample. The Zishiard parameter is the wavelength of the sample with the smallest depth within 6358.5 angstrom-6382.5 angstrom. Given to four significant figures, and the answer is 6369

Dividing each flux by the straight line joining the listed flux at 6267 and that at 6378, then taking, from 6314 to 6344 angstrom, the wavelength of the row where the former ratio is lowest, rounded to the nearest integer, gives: 6330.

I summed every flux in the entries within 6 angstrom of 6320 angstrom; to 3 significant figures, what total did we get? 3.09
